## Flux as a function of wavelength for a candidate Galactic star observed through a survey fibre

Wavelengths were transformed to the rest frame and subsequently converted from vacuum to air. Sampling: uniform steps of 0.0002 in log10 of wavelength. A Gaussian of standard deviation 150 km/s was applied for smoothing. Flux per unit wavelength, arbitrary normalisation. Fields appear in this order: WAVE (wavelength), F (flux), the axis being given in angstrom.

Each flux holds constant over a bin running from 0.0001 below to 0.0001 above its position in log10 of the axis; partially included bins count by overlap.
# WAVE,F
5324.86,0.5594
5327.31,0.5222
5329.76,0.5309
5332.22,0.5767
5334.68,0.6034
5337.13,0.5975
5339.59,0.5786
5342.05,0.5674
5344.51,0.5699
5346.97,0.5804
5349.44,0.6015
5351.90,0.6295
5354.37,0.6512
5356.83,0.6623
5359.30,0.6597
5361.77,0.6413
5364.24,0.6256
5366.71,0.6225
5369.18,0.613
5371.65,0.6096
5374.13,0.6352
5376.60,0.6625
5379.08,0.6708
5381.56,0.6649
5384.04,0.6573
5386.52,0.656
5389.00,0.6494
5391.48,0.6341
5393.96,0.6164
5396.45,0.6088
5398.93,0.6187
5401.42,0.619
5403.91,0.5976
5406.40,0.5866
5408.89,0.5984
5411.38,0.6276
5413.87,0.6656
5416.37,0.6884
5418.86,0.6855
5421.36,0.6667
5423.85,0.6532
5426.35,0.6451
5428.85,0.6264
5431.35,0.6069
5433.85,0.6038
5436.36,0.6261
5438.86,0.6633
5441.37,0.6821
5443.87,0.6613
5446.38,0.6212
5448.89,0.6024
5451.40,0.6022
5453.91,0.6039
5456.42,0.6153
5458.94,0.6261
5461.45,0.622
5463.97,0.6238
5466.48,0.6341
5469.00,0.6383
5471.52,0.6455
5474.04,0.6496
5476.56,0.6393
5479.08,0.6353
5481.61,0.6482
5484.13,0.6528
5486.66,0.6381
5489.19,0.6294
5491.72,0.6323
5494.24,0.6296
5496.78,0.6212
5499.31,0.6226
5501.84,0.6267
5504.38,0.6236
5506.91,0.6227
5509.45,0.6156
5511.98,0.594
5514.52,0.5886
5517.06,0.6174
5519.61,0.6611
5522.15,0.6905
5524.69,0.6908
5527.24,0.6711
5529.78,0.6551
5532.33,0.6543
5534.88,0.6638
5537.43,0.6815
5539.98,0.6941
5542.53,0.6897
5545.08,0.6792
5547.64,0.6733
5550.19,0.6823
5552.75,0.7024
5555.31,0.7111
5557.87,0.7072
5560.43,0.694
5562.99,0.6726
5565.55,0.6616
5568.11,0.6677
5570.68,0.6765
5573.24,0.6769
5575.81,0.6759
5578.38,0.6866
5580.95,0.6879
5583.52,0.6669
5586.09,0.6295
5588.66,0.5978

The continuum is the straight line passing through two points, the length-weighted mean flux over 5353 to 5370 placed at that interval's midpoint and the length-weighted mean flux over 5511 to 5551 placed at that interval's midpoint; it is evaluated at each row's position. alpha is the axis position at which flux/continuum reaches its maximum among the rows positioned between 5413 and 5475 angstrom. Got 5416.37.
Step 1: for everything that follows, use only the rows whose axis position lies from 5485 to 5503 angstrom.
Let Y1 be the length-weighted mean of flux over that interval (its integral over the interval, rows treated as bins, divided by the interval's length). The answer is 0.629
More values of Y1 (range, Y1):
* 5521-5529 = 0.683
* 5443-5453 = 0.619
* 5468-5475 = 0.644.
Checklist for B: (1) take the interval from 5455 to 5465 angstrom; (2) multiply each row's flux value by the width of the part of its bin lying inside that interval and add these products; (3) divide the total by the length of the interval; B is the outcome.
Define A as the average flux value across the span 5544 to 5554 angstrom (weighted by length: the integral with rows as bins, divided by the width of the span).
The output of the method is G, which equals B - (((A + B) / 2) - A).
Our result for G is 0.65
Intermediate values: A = 0.684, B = 0.621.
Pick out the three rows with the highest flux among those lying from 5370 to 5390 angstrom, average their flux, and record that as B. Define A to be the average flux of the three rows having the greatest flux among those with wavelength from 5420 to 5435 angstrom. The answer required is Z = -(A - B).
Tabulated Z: 0.011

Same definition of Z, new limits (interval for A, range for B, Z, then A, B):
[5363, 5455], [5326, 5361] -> -0.028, 0.685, 0.66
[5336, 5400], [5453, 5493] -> -0.016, 0.666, 0.65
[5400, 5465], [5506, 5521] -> -0.052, 0.685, 0.63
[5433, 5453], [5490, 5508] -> -0.039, 0.669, 0.63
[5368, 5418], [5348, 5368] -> -0.017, 0.675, 0.66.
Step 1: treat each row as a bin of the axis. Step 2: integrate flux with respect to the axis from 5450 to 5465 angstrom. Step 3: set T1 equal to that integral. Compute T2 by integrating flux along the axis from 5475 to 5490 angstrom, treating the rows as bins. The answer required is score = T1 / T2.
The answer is 0.96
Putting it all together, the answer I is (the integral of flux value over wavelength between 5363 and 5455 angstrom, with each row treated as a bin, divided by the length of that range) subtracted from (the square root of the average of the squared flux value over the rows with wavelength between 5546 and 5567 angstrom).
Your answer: 0.05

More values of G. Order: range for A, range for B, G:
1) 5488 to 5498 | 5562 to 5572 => 0.65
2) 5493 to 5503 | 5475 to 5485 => 0.63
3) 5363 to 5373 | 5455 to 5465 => 0.62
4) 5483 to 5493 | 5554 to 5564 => 0.67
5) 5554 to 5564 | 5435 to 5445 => 0.68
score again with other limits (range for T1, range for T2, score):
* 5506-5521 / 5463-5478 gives 0.97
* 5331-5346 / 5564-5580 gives 0.81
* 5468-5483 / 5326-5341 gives 1.13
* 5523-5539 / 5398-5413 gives 1.17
